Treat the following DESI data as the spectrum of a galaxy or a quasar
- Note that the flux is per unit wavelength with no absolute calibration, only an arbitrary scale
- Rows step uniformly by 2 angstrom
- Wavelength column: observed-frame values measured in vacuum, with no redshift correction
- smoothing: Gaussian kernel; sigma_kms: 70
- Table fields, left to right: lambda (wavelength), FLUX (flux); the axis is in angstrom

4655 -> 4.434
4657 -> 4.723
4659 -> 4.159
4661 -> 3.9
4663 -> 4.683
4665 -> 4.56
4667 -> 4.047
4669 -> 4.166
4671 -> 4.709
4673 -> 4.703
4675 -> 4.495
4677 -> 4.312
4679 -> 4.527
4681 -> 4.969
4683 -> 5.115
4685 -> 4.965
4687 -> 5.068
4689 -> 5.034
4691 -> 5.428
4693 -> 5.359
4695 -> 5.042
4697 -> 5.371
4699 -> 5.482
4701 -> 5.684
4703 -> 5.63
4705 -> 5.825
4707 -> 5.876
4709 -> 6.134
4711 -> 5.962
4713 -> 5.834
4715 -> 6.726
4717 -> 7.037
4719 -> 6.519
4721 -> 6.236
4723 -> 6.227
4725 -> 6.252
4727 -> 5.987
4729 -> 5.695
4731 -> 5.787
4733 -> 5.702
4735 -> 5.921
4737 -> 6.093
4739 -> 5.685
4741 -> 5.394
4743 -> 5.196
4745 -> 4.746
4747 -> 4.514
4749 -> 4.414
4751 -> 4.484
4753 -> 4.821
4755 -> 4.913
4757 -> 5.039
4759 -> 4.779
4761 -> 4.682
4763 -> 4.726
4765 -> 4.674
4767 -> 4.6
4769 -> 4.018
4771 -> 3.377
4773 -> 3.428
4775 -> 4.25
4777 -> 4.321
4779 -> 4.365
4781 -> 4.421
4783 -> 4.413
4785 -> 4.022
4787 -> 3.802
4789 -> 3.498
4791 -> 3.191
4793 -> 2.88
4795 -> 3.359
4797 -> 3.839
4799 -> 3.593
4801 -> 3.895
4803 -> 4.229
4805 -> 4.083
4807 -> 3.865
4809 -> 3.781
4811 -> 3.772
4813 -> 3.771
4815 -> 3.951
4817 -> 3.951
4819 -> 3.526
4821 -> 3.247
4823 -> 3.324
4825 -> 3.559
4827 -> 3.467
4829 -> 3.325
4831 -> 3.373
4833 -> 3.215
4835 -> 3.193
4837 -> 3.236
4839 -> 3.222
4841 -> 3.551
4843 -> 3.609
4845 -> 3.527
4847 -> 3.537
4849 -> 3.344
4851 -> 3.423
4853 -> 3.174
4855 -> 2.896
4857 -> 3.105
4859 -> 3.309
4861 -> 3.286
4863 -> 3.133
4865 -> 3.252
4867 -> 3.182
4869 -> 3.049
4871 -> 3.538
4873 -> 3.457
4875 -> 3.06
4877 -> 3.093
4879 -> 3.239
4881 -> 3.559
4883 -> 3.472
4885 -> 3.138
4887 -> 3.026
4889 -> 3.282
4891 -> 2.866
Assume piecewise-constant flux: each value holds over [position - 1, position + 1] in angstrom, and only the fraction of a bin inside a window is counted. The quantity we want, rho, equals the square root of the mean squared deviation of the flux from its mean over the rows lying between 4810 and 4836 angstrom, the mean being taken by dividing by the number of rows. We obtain 0.26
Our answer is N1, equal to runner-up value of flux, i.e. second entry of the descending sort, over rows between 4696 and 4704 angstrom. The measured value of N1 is 5.63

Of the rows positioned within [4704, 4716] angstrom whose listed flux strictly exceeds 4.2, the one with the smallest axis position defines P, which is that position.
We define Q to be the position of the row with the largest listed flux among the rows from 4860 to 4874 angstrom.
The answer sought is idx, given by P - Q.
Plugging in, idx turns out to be -166 angstrom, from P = 4705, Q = 4871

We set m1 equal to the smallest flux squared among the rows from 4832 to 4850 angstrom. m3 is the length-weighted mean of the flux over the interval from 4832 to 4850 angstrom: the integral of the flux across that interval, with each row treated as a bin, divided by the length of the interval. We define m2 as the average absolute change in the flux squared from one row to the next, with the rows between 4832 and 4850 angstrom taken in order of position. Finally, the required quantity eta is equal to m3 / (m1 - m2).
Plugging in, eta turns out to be 0.35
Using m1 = 10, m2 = 0.64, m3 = 3.4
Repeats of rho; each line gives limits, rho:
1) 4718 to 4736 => 0.27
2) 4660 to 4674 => 0.32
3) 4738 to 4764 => 0.36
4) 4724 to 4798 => 0.87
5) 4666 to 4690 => 0.35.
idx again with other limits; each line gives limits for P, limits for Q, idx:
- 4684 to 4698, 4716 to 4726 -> -32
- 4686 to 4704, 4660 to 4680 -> 16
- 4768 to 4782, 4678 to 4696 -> 84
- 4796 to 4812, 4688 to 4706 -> 98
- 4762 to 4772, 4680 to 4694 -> 72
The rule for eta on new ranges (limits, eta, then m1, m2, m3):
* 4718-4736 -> 0.20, 32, 1.91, 6.0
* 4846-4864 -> 0.45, 8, 1.11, 3.2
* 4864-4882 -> 0.41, 9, 1.37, 3.3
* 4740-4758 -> 0.28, 19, 1.94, 4.8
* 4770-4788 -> 0.41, 11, 1.65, 4.0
